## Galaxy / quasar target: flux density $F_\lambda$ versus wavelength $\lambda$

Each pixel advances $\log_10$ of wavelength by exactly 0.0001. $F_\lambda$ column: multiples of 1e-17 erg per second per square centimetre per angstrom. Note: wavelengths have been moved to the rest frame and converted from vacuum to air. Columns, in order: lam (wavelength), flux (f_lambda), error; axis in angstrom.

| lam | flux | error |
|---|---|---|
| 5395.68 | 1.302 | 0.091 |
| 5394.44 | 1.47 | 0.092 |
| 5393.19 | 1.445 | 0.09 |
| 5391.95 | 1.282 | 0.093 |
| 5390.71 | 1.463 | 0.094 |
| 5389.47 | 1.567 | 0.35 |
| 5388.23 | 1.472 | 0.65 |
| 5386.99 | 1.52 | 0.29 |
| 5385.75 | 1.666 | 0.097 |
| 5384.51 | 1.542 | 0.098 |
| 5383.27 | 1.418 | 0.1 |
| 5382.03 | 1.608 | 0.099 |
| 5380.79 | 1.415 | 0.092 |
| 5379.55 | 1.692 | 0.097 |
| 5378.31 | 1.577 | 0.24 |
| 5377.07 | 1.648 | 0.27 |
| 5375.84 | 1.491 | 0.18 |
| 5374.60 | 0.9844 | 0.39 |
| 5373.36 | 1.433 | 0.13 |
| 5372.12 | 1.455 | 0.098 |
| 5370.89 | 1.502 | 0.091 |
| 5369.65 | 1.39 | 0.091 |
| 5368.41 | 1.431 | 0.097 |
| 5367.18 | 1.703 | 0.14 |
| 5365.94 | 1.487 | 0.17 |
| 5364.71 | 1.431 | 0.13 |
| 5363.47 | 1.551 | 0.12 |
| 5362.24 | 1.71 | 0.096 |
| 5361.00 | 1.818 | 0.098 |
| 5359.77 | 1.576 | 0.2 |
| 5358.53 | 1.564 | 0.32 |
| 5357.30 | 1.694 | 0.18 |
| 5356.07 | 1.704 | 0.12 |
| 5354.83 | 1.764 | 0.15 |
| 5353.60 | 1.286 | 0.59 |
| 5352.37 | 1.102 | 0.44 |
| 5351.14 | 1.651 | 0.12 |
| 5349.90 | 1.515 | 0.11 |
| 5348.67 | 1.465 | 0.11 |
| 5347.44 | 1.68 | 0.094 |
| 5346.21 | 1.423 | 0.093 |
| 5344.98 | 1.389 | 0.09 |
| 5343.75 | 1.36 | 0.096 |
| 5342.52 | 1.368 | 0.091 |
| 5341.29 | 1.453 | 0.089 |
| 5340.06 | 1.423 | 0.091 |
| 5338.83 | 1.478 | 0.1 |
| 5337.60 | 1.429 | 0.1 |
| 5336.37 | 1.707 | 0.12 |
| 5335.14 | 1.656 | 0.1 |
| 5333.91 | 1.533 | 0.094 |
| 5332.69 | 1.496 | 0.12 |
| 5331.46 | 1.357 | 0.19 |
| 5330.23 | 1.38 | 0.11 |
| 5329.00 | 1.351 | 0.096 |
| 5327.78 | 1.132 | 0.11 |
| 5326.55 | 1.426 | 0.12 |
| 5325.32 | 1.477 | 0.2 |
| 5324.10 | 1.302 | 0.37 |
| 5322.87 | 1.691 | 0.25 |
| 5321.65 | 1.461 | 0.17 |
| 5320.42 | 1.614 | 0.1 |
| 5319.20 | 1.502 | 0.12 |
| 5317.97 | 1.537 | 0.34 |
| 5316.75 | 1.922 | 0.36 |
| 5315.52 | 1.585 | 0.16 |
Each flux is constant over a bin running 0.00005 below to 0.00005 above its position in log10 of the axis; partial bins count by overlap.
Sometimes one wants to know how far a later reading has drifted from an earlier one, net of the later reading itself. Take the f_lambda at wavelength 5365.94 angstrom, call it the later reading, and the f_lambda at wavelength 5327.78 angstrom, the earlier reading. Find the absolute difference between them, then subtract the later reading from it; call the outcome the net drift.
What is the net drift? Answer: -1.13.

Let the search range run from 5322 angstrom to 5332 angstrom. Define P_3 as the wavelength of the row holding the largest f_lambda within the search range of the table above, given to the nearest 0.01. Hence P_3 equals 5322.87 angstrom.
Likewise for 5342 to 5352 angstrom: 5347.44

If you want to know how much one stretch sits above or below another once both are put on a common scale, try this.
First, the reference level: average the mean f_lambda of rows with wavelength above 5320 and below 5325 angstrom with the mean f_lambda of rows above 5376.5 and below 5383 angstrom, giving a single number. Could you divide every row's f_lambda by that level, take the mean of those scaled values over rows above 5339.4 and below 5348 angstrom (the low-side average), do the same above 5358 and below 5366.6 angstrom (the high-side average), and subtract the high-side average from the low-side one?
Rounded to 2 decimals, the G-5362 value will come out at -0.10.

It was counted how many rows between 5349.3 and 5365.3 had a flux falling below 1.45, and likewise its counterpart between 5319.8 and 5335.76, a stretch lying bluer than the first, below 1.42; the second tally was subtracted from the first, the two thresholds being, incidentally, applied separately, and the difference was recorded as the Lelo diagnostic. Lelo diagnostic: -2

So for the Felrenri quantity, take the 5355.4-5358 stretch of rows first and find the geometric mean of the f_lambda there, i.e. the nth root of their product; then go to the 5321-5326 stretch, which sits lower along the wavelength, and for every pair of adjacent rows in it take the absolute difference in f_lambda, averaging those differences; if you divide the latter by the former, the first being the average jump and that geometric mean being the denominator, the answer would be 0.16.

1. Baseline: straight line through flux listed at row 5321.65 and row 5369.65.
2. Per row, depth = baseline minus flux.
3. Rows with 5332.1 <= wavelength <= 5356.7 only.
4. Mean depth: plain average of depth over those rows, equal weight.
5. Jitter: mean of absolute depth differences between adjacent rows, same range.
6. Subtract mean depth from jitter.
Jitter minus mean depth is 0.21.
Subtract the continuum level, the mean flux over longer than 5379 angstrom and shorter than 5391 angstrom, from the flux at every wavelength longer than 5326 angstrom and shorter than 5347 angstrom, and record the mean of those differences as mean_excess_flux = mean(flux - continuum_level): -0.10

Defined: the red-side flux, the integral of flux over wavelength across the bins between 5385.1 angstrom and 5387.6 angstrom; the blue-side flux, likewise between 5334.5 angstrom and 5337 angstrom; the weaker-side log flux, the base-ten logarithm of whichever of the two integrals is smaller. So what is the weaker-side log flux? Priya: 0.60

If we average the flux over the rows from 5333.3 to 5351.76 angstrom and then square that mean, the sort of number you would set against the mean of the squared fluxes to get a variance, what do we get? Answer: 2.26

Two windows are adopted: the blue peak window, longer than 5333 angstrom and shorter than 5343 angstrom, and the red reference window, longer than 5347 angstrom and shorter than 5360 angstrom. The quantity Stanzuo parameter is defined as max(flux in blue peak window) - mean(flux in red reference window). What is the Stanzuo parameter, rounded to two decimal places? 0.16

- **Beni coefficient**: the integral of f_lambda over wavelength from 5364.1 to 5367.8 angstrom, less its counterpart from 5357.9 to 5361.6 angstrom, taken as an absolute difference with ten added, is 10.41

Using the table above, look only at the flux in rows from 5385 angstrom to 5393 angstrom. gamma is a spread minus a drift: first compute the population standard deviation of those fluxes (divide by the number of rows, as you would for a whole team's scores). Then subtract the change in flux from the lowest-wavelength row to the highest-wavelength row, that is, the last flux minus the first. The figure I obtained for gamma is 0.50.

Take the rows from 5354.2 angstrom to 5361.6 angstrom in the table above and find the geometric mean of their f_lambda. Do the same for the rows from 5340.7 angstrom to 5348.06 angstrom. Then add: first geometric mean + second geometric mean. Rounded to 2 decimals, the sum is 3.13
